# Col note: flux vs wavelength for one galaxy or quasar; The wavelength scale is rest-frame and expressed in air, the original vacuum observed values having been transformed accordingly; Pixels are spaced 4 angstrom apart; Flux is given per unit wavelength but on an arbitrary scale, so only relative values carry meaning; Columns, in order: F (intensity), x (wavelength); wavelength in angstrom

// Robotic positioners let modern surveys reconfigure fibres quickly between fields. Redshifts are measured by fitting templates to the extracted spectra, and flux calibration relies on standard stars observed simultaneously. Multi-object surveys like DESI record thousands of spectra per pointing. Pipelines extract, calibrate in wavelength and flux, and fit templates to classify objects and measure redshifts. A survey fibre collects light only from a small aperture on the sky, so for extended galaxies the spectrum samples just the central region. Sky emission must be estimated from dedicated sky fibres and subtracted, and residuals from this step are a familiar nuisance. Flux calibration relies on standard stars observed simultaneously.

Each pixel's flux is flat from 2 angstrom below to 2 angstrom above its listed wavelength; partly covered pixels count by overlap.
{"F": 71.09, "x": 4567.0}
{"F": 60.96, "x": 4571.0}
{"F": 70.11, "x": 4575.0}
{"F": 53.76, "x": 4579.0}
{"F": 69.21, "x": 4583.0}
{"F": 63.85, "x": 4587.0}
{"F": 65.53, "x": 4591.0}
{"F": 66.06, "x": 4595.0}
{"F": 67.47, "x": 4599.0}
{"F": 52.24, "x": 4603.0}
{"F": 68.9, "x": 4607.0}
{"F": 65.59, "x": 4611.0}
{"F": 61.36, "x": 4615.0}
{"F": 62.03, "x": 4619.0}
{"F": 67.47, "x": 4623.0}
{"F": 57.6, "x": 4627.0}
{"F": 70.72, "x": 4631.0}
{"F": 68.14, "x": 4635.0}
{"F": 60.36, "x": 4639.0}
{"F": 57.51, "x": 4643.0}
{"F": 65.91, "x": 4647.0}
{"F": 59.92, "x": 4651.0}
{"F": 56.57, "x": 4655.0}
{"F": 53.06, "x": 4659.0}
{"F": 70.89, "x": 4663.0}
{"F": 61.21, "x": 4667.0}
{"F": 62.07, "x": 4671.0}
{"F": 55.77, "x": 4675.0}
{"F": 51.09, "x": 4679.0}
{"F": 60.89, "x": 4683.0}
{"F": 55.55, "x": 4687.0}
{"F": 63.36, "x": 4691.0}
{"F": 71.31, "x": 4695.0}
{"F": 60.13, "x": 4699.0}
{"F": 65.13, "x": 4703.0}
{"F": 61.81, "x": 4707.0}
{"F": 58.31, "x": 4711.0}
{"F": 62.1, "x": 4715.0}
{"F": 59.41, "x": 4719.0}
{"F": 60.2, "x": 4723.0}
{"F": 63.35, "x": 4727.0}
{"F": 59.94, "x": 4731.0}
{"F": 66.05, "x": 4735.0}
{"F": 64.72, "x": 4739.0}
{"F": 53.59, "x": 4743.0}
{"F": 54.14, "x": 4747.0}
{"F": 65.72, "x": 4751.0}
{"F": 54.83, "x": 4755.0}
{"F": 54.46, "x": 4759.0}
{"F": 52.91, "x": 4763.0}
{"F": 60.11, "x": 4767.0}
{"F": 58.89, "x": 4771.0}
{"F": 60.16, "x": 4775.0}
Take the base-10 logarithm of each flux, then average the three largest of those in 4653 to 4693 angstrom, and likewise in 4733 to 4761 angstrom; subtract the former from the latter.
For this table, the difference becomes 0.00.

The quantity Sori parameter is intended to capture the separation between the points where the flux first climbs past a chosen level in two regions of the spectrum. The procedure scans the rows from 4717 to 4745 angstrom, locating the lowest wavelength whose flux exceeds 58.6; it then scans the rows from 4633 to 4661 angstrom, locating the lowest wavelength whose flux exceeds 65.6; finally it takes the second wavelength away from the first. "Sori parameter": 84 angstrom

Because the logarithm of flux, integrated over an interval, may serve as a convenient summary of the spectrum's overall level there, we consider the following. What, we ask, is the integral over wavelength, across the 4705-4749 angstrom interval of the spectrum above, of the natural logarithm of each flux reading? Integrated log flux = 180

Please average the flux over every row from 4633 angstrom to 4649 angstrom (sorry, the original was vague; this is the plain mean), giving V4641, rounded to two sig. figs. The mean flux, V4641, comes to 63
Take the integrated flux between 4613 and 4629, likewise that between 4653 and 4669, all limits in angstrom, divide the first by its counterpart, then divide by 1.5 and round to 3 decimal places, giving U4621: 0.685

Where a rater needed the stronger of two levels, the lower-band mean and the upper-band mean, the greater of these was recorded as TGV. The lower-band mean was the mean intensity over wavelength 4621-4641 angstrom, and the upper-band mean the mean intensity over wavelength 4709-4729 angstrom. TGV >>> 64.9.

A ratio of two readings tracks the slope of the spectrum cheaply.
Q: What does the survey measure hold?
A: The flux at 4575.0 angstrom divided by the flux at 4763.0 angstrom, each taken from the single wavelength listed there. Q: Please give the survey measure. 1.3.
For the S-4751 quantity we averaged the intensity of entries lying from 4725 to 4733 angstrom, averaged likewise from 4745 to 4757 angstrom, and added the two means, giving 120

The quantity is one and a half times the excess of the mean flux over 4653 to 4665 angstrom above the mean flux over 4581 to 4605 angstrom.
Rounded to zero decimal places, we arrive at -6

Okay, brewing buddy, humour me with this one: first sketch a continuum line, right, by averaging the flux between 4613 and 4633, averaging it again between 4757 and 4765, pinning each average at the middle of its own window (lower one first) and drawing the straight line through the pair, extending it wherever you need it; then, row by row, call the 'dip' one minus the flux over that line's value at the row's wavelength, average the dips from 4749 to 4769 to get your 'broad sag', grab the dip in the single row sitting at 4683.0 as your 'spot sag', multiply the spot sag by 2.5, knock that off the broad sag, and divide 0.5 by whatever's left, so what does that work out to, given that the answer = -61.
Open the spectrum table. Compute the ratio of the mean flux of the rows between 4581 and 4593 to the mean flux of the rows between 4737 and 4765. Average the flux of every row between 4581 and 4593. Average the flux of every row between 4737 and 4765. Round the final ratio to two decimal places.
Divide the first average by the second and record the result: 1.16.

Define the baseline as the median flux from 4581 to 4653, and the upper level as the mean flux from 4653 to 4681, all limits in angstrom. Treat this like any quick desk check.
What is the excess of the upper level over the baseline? -6.9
